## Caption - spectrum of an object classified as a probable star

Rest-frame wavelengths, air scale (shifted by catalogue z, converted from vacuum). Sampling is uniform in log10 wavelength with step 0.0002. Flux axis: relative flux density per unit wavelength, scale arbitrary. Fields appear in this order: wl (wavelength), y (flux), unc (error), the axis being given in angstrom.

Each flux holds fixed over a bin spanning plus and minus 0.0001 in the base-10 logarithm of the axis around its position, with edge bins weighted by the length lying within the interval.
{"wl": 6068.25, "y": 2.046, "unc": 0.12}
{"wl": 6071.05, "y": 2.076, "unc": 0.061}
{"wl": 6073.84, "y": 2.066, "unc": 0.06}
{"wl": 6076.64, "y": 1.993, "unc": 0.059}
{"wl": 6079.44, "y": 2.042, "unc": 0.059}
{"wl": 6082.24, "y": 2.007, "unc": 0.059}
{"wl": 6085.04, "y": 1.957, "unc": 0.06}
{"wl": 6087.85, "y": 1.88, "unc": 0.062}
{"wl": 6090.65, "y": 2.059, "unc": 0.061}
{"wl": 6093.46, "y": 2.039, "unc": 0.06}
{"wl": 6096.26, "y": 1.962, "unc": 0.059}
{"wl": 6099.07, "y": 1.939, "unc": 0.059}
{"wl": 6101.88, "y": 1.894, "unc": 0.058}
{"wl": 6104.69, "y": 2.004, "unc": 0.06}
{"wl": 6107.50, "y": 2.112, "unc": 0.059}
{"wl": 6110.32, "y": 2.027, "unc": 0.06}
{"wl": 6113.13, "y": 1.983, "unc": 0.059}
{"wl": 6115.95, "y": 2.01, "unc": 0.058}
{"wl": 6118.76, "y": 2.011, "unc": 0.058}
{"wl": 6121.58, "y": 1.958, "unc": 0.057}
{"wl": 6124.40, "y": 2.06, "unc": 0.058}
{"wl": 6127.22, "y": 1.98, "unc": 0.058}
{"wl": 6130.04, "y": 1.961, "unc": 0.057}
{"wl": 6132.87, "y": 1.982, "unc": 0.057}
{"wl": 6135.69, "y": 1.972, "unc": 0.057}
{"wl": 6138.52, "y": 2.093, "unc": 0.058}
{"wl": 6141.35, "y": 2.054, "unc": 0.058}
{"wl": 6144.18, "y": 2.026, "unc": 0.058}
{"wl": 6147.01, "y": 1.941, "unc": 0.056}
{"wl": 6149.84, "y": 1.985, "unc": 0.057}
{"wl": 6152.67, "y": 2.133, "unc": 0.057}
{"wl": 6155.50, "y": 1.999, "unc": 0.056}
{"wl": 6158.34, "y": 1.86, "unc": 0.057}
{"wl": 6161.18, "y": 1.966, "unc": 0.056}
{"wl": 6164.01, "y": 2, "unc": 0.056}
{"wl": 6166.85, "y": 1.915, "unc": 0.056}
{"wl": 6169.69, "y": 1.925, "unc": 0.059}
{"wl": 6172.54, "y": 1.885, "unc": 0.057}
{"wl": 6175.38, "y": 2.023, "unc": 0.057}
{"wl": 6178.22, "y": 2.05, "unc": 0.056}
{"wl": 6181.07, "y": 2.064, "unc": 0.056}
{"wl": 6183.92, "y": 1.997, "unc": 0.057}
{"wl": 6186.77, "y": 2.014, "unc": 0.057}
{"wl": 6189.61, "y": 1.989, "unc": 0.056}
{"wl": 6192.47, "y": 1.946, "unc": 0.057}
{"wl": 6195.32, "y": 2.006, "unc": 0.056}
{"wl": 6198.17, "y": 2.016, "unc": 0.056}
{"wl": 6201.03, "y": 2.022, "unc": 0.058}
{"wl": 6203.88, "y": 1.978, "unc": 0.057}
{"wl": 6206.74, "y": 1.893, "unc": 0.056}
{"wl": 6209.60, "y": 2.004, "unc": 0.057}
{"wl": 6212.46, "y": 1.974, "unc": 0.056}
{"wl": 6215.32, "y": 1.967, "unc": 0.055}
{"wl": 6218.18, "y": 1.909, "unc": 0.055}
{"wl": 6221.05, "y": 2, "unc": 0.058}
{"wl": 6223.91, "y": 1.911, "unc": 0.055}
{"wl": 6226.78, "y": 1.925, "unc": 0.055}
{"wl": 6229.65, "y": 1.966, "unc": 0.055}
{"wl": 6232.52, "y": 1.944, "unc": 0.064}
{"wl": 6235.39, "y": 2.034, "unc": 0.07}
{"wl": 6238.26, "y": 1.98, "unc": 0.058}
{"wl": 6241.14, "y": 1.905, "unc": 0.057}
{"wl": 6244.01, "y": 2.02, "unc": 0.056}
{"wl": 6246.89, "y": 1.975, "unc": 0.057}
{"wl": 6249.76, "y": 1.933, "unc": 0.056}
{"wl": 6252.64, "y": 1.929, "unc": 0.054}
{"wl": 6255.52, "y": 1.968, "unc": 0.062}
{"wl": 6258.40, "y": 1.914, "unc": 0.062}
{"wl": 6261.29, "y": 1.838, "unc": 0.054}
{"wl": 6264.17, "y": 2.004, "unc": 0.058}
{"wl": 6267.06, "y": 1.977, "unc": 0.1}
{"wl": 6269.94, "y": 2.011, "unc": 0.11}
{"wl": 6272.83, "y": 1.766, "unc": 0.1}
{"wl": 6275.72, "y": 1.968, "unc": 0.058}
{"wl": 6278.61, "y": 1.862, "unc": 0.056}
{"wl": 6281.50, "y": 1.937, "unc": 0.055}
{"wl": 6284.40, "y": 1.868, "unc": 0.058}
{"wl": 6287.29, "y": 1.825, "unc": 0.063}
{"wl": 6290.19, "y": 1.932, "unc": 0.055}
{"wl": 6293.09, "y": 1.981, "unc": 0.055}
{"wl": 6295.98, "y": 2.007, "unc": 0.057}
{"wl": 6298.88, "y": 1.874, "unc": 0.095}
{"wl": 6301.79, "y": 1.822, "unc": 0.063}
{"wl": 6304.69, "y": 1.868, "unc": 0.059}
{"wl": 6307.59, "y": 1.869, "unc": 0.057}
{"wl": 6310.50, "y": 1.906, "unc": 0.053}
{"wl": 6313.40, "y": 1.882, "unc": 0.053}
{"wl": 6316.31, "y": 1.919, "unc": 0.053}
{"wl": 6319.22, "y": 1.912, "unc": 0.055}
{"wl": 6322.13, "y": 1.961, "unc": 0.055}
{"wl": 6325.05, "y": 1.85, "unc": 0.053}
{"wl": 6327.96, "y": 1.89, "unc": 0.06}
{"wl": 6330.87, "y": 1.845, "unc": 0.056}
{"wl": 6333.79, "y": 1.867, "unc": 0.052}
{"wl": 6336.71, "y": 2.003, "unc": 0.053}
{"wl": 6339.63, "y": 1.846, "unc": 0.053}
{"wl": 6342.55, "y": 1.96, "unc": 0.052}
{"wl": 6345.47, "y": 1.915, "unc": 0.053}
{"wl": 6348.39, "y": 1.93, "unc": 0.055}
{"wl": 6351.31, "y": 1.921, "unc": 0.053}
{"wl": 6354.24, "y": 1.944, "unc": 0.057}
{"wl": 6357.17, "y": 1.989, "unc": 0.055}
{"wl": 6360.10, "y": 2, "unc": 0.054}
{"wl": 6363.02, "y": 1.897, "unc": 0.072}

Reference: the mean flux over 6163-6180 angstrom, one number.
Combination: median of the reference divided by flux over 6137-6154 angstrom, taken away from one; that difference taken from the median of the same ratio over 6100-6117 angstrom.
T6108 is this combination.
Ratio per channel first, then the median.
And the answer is 0.94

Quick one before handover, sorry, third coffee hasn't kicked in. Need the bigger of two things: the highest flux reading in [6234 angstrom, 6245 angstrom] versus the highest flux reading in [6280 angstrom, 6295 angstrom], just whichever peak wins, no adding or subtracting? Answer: 2.03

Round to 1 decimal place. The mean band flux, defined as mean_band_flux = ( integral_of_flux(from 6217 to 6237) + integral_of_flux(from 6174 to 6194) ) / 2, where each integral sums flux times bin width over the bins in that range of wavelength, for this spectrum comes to 39.7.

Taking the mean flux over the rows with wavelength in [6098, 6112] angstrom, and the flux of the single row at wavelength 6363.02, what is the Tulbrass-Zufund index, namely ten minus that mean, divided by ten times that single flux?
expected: 0.422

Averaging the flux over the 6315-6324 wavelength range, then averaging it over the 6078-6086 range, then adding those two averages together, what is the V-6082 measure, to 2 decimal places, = 3.93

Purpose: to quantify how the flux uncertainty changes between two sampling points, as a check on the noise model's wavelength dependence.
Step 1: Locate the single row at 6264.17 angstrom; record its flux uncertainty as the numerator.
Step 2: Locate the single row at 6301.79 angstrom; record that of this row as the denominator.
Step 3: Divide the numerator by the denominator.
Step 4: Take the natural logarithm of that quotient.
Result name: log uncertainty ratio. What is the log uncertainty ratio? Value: -0.08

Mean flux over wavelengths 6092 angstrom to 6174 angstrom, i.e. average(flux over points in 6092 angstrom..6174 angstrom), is 1.99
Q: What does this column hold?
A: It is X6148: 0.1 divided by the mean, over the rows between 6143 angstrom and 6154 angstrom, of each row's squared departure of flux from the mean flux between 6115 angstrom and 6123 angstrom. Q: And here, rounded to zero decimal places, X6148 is 17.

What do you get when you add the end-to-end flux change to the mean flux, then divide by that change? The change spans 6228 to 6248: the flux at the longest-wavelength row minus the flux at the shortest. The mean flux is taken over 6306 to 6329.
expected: 212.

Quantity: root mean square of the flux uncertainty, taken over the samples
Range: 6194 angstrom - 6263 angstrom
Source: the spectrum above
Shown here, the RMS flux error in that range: 0.0576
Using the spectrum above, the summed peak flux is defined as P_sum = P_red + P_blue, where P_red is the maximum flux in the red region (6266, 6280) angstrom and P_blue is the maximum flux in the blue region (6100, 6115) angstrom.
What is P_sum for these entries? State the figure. 4.12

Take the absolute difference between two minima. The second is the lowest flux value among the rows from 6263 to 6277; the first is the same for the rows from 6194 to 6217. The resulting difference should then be 0.13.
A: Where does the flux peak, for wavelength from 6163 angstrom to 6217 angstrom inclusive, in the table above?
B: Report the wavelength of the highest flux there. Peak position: 6181.07 angstrom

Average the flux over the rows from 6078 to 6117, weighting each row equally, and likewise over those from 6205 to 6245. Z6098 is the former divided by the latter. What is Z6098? 1.02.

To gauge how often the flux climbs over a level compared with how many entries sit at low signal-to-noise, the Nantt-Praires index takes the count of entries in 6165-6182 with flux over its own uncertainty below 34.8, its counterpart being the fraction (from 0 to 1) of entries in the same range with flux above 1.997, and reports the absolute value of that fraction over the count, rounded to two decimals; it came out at 0.17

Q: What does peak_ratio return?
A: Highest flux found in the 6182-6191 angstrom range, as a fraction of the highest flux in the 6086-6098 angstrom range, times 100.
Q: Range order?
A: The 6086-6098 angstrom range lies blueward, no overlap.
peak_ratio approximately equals 98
